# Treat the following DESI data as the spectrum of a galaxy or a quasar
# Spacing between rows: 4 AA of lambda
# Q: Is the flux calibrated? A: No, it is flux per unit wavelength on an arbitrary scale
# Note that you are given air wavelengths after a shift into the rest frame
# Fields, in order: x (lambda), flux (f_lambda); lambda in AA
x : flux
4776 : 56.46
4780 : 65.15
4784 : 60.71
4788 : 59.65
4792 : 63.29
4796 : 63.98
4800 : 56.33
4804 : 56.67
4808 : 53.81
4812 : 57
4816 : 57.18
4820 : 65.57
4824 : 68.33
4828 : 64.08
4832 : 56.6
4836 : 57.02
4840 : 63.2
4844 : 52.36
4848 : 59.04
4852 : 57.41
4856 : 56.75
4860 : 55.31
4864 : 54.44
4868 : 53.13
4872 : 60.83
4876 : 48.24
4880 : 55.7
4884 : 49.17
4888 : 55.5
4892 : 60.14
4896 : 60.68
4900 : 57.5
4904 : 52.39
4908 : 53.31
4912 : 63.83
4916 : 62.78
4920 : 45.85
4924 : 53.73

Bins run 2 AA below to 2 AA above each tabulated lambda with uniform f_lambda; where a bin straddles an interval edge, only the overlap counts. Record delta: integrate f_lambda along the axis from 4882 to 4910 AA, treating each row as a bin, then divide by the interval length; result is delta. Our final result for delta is 55.5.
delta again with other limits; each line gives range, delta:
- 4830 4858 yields 57.5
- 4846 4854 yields 58.2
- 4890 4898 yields 60.4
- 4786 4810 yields 59.0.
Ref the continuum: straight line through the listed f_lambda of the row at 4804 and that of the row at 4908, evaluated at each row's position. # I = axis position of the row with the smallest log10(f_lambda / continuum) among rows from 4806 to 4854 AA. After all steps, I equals 4844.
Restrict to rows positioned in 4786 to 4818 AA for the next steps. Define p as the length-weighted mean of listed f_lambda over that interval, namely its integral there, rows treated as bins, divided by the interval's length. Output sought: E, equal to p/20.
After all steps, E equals 2.92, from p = 58.5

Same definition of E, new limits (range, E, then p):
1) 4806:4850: 2.97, 59.5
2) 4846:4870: 2.80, 56.0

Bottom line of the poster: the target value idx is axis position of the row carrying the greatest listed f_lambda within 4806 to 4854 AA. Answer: 4824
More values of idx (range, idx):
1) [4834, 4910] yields 4840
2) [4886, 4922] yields 4912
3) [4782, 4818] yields 4796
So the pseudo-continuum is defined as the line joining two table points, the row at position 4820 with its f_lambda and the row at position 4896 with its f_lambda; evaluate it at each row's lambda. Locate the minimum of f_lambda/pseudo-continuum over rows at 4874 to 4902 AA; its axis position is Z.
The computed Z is 4876 AA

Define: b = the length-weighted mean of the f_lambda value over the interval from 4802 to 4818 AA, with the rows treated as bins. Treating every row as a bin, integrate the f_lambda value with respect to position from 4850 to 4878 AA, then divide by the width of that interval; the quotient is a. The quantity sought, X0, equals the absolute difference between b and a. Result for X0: 1.0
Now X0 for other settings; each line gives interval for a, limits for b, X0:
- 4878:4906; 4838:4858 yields 1.9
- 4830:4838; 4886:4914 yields 0.8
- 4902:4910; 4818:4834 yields 10.8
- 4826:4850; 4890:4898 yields 1.7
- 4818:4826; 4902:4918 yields 8.9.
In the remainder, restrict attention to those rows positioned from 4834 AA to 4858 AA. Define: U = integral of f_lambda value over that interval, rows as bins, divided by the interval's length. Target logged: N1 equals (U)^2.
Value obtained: 3321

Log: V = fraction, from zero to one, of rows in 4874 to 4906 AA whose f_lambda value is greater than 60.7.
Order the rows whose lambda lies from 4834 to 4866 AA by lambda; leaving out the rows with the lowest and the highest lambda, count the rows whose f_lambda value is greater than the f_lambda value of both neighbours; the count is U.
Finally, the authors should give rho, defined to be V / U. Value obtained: 0.00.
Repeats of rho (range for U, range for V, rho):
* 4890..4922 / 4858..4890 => 0.06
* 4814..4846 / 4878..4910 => 0.00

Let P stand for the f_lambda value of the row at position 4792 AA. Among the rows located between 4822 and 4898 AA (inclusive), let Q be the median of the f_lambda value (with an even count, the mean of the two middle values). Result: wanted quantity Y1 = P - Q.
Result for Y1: 6.5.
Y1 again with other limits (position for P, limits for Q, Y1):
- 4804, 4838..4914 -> 1.0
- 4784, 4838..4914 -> 5.0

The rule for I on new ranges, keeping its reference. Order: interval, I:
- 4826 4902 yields 4876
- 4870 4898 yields 4876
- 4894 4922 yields 4920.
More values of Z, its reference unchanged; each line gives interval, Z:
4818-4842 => 4832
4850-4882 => 4876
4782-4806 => 4800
